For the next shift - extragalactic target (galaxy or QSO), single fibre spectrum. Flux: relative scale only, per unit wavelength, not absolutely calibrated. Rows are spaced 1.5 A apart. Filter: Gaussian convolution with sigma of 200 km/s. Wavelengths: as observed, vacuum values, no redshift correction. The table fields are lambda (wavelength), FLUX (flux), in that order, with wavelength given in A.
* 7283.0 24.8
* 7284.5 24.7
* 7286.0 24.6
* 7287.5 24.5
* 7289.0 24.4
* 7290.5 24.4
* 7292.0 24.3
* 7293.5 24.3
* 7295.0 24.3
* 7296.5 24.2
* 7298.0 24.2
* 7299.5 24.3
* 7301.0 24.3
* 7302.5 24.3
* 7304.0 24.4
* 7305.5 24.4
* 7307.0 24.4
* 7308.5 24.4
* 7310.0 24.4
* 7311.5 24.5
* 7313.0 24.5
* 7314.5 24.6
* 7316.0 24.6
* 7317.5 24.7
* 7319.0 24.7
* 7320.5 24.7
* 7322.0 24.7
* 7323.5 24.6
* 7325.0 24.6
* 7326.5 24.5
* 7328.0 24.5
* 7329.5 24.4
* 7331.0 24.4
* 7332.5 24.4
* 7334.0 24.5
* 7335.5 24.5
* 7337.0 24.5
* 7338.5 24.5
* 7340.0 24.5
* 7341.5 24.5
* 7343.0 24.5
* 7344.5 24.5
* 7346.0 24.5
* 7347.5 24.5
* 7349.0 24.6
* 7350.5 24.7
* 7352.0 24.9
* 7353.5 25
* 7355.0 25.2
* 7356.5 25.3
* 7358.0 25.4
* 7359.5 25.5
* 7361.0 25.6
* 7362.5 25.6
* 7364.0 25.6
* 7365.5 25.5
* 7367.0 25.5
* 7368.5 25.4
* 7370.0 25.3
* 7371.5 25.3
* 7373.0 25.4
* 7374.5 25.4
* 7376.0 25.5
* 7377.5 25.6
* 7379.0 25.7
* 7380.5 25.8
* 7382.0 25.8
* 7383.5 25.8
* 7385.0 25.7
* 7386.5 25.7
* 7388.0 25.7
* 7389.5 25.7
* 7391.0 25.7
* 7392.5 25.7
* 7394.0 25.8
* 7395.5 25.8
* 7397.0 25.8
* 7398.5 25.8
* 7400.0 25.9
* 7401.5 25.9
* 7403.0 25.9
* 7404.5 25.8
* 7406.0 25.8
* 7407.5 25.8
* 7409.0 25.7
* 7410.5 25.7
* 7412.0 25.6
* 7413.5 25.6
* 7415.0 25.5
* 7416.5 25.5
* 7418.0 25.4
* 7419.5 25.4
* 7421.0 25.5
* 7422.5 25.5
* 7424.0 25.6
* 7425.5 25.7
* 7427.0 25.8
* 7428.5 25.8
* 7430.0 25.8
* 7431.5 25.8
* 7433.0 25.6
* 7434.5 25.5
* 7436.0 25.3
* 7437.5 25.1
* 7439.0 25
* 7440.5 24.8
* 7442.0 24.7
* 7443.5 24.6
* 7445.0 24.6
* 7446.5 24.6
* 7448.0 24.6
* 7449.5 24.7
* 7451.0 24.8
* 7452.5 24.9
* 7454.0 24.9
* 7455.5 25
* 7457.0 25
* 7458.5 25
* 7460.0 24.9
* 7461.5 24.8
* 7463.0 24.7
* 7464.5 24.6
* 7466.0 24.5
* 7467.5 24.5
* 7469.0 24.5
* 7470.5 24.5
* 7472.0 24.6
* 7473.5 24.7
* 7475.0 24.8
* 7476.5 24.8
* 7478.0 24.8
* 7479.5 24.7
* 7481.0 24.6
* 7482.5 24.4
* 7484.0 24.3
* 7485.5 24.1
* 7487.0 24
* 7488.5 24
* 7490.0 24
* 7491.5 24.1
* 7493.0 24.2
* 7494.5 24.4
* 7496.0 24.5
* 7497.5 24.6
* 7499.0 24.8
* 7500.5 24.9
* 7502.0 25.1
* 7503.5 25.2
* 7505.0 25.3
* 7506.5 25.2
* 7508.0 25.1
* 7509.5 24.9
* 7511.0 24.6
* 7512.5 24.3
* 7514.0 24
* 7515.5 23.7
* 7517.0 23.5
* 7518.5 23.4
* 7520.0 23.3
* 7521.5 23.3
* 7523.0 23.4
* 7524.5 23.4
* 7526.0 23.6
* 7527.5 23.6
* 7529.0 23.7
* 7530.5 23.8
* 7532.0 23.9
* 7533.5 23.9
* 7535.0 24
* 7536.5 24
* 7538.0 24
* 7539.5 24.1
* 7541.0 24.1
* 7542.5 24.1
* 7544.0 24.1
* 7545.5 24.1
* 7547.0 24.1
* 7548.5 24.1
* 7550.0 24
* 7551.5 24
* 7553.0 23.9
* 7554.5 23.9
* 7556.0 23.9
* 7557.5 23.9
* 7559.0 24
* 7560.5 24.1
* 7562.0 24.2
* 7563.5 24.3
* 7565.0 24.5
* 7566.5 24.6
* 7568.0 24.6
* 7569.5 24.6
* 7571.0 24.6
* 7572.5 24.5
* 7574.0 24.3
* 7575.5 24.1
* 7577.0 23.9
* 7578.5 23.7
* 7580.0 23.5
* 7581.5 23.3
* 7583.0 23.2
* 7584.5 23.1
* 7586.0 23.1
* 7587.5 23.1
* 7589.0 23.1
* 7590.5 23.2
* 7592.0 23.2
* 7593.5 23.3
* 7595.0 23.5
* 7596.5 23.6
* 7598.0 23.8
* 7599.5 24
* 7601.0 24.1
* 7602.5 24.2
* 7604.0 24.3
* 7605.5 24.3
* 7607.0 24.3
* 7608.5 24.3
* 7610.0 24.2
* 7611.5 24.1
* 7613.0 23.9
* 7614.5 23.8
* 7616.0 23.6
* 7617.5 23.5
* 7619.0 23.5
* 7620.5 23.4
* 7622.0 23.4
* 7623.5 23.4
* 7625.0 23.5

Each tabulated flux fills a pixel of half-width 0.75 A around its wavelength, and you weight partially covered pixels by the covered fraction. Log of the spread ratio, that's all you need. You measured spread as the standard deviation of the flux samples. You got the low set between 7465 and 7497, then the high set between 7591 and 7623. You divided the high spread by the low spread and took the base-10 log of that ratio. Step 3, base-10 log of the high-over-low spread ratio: 0.1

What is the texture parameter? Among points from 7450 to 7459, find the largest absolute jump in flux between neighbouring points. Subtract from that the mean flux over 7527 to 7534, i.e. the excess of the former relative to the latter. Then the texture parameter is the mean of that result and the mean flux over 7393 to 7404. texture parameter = 1.08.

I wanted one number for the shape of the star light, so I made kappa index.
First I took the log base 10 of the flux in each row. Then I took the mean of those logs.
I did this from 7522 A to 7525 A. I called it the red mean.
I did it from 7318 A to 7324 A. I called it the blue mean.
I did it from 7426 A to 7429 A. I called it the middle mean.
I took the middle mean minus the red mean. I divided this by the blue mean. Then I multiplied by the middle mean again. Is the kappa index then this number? 0.04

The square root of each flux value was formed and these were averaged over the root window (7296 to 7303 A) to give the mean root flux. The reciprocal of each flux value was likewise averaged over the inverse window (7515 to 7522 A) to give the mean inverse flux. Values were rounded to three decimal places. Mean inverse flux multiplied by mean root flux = 0.210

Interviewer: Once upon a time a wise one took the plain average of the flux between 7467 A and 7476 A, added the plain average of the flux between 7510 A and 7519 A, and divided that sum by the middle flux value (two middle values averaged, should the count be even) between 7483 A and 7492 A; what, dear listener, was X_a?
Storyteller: 2.02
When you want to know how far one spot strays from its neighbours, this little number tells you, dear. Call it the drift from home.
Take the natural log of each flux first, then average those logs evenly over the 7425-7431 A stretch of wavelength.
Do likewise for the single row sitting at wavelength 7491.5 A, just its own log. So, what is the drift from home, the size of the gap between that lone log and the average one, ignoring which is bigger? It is 0.067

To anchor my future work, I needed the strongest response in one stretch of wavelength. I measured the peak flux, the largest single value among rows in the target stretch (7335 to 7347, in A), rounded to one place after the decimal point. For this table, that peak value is 24.5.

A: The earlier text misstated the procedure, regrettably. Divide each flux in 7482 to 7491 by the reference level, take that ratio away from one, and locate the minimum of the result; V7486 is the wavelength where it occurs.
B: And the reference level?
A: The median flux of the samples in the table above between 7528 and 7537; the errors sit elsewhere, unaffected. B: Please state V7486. 7482.5 A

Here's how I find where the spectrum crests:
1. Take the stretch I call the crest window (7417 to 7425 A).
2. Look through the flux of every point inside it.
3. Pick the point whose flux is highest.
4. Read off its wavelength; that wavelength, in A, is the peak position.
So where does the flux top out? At 7424.0 A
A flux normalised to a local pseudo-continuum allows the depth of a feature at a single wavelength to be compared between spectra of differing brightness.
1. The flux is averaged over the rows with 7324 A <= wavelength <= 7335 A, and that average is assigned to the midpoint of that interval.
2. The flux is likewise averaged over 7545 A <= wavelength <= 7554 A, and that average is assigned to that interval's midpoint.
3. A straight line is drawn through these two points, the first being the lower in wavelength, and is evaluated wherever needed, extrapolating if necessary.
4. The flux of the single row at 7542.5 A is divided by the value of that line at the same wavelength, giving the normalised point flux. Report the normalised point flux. 1.00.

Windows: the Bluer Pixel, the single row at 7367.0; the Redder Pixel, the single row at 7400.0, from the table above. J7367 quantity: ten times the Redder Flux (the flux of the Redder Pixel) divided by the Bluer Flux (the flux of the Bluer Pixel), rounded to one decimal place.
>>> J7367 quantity 10.2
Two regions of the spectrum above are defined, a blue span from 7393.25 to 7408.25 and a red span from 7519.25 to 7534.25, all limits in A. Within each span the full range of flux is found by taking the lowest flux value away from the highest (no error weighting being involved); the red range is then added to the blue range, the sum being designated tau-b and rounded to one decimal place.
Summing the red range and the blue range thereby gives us 0.7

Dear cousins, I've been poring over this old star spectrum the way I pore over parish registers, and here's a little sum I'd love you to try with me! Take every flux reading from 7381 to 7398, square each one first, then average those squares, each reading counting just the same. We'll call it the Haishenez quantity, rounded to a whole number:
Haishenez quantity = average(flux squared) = 663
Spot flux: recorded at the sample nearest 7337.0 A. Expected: 24.5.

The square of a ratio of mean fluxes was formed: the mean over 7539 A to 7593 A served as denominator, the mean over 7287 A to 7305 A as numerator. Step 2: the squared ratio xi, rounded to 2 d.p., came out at 1.03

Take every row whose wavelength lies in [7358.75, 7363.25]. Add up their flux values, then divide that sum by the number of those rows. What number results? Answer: 25.6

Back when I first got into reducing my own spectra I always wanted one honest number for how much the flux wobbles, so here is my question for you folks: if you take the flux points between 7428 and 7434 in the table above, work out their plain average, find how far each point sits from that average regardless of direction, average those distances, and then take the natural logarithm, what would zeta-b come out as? -2.59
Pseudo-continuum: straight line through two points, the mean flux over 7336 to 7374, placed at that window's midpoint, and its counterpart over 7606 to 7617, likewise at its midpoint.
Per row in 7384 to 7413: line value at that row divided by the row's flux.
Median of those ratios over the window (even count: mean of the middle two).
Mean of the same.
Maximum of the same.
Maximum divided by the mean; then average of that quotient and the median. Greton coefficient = 0.98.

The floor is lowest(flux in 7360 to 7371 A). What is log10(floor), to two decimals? 1.40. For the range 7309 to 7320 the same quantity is 1.39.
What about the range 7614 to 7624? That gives 1.37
